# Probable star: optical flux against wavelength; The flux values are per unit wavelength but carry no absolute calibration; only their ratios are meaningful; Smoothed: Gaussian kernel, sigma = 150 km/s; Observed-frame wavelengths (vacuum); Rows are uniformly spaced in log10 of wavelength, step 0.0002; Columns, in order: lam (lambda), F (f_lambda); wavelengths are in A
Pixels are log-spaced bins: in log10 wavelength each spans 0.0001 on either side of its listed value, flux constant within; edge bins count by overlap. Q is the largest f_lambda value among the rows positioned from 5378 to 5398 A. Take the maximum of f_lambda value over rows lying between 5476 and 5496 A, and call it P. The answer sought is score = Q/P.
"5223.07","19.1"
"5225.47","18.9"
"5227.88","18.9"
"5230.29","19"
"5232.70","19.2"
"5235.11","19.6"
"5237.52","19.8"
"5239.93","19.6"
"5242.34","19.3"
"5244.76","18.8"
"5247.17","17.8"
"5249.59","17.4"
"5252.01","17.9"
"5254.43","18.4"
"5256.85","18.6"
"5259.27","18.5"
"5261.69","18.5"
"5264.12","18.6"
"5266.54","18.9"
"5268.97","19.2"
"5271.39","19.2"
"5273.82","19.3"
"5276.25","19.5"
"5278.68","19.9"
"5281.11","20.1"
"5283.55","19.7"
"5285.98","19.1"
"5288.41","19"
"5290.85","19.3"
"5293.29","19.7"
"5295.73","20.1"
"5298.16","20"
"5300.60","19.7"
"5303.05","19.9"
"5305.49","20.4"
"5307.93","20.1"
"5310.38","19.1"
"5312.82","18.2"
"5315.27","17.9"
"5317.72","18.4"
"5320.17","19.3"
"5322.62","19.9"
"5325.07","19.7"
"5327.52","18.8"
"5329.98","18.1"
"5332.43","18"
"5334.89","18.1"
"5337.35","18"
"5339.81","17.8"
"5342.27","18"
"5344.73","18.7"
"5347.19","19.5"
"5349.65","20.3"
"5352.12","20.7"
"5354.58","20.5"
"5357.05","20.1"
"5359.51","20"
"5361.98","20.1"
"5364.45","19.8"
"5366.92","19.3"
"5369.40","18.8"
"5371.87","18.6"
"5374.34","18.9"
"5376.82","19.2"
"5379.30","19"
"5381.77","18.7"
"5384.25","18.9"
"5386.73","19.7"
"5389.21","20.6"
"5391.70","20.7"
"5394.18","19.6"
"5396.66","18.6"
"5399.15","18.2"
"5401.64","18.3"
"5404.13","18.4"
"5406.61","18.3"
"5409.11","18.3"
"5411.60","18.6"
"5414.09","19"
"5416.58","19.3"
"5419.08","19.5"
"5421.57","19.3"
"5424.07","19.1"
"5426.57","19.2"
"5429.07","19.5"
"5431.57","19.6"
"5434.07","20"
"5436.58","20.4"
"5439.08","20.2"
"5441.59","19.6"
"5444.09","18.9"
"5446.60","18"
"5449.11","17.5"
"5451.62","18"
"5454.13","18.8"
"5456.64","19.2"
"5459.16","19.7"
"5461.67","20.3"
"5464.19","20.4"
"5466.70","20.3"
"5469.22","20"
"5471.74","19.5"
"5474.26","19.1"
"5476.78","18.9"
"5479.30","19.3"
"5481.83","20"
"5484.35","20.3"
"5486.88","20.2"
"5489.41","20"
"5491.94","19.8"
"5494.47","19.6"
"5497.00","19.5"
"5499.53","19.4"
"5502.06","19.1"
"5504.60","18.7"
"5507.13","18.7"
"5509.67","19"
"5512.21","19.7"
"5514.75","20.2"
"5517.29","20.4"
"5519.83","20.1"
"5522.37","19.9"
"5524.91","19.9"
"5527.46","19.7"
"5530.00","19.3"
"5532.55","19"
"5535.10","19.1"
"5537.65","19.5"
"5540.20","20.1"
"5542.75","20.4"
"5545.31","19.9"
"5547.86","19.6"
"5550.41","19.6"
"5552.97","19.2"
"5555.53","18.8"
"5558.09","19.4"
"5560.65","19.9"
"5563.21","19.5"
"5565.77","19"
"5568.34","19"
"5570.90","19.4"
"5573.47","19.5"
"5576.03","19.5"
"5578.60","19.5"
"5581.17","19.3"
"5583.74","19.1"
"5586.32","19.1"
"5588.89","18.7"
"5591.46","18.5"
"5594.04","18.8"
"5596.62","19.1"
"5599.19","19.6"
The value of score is 1.020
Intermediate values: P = 20.3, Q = 20.7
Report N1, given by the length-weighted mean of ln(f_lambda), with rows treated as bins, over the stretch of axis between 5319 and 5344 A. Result 2.92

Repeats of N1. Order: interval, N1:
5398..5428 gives 2.93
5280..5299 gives 2.98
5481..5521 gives 2.98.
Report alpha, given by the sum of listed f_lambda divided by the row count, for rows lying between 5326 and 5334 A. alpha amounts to 18.3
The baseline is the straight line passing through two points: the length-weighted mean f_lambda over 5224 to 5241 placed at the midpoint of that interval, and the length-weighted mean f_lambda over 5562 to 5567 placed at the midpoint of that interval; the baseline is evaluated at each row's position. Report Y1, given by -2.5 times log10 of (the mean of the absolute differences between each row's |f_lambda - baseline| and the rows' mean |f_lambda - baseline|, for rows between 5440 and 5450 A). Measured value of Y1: 0.6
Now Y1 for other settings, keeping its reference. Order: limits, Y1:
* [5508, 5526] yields 1.6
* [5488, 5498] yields 1.9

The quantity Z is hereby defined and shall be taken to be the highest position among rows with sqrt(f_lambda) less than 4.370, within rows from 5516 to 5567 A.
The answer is 5565.77 A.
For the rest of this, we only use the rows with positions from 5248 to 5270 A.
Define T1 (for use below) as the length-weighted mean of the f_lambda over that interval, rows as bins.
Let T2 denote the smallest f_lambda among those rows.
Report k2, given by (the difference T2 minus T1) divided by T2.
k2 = -0.059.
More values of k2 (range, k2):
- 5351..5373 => -0.063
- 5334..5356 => -0.072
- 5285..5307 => -0.037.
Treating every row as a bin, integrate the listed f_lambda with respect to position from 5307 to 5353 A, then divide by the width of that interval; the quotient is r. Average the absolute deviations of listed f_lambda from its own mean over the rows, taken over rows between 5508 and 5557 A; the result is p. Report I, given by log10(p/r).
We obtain -1.68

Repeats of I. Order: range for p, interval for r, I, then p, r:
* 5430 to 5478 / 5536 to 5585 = -1.44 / 0.71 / 19.5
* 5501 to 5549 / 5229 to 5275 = -1.61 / 0.46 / 18.8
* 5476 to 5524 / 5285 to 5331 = -1.62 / 0.46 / 19.3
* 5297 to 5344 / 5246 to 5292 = -1.36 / 0.83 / 18.9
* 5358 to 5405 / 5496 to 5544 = -1.49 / 0.63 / 19.6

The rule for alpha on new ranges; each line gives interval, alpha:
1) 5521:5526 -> 19.9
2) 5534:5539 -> 19.3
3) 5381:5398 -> 19.5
